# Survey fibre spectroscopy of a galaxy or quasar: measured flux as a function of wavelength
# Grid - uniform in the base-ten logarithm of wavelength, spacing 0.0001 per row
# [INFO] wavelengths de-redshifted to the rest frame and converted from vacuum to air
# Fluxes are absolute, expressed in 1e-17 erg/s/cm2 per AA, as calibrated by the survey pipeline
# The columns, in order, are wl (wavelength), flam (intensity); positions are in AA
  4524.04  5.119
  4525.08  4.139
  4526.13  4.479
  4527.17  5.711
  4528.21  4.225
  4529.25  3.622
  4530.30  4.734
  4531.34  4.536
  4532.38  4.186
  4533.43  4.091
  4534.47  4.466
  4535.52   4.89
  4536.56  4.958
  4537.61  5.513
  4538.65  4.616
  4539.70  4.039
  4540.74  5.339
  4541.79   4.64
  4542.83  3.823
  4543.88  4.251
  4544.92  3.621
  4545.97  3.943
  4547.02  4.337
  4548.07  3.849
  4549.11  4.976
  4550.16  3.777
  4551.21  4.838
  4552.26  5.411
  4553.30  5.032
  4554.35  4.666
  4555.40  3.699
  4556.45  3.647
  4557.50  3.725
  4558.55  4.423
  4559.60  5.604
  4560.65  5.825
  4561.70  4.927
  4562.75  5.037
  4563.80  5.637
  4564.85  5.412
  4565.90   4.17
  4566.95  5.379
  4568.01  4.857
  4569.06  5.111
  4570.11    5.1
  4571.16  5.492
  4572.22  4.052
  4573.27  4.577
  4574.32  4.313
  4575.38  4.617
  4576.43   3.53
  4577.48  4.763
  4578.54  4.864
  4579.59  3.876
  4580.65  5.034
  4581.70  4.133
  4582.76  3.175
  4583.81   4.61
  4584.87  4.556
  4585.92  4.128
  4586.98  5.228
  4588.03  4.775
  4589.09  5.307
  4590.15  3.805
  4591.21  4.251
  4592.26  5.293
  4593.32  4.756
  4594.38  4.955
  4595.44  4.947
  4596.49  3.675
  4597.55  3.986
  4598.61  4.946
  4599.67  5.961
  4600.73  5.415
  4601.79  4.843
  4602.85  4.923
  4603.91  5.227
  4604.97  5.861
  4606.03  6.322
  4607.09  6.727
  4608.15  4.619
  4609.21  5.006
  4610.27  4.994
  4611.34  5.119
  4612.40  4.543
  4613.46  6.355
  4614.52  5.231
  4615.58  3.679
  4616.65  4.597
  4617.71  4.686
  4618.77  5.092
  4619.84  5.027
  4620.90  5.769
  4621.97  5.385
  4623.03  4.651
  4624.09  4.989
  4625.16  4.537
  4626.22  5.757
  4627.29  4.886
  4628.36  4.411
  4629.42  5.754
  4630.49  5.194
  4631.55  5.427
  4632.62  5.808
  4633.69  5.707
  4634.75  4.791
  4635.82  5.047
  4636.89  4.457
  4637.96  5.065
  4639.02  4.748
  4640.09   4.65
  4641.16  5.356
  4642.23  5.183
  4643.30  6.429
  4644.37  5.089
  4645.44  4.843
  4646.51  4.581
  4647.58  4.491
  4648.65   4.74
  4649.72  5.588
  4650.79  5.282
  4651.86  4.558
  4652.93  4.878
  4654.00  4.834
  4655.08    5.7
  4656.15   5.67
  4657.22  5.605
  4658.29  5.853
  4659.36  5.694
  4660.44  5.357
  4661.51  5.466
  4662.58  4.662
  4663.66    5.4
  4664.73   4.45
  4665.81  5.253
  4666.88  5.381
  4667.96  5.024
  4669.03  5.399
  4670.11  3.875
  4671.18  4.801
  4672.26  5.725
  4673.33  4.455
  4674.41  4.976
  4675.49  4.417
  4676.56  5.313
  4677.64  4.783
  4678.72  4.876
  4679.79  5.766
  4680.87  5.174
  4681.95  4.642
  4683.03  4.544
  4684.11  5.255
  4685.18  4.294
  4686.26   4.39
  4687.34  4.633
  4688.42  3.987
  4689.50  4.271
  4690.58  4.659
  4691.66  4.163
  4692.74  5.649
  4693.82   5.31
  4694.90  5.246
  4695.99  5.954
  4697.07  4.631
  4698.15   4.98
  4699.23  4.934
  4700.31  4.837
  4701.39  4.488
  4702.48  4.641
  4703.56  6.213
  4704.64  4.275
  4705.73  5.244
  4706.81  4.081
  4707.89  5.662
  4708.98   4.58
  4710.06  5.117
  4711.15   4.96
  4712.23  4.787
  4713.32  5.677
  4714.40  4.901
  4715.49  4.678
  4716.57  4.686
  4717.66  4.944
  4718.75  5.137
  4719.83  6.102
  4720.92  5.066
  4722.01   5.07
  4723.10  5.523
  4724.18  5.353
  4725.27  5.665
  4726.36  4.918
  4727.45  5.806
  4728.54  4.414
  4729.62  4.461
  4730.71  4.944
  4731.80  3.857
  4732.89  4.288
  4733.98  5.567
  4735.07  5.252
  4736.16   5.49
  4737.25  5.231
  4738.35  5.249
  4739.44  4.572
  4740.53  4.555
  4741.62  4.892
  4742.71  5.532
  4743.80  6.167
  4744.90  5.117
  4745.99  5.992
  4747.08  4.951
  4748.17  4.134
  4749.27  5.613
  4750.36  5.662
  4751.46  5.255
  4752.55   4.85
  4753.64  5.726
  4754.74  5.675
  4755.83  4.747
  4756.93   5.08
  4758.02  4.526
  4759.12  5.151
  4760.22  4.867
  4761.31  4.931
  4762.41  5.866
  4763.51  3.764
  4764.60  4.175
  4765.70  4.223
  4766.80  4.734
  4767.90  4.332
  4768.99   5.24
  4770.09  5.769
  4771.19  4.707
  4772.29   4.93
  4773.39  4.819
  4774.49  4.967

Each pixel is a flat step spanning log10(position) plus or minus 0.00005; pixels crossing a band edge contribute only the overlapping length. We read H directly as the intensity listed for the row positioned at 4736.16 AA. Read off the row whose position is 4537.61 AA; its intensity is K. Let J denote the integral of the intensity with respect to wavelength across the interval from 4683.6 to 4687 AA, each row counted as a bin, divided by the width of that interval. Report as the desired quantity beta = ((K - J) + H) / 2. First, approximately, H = 5.49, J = 4.6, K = 5.513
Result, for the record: 3.2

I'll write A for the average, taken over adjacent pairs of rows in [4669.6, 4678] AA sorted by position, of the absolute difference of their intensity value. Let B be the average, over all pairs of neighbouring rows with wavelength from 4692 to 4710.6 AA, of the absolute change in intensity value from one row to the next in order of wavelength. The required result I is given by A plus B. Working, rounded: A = 0.80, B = 0.77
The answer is 1.57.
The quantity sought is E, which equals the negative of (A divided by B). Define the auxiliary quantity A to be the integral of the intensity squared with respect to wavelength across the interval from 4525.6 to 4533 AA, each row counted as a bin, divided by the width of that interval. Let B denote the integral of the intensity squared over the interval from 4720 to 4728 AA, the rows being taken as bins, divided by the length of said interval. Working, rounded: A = 20.5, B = 29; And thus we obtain -0.71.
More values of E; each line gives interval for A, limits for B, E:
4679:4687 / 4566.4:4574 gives -0.98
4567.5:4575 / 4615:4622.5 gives -0.95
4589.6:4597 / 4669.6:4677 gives -0.90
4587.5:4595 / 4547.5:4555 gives -1.04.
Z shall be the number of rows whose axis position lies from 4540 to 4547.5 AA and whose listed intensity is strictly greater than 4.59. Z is 2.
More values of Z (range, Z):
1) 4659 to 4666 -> 6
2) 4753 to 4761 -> 6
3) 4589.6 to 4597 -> 4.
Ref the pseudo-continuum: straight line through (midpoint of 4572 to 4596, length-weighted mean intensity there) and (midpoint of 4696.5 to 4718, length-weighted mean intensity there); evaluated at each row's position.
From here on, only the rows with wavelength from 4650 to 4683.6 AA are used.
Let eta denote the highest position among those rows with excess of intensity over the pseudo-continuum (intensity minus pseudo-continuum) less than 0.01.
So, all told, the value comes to 4683.03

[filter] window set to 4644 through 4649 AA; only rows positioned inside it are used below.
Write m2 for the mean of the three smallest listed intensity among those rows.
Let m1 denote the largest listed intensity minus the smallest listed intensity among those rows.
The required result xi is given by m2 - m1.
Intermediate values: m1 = 0.6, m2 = 4.6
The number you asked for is 4.0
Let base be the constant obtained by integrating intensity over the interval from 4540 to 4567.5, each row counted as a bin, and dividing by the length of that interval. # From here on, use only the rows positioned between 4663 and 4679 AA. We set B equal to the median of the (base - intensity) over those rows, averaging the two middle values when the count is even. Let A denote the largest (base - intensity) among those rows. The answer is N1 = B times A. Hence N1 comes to -0.27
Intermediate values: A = 0.7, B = -0.36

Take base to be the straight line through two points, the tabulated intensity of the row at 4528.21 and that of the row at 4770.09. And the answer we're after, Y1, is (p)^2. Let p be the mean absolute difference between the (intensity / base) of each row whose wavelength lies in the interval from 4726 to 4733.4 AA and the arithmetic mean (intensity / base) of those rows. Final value 0.0076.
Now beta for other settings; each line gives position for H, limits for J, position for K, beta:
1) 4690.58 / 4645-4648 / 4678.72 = 2.4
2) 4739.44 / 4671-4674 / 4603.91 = 2.4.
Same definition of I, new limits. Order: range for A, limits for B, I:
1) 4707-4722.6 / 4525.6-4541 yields 1.15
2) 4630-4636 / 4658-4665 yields 0.89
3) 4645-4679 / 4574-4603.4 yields 1.23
